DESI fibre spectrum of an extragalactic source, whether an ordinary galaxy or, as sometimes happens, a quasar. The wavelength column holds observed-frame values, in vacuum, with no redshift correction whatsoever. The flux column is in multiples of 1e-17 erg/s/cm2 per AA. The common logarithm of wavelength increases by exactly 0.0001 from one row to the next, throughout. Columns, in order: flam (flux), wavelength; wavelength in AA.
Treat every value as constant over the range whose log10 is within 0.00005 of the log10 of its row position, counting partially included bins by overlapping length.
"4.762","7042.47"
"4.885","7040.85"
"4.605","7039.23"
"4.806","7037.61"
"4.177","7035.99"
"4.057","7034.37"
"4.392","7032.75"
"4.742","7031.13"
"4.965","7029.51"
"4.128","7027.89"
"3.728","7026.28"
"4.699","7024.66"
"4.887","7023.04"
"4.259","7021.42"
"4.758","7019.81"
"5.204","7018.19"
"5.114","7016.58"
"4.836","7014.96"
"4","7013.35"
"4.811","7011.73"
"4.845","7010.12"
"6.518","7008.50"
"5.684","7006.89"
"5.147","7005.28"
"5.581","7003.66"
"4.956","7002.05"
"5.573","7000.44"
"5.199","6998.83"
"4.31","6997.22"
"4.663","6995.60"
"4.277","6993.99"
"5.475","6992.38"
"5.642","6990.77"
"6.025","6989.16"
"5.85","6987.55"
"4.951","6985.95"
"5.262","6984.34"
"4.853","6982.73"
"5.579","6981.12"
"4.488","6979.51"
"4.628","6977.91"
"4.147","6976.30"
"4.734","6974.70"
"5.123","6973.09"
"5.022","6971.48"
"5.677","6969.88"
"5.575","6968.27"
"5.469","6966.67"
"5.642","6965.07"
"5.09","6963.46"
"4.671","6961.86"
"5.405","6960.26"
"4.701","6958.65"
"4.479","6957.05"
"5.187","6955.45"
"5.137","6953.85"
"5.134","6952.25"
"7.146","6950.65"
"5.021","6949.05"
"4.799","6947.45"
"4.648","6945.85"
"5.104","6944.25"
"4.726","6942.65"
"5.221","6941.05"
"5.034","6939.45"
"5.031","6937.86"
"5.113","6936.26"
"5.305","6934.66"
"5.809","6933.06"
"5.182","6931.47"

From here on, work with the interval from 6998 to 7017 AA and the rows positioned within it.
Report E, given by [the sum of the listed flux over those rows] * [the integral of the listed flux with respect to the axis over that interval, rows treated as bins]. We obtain 6139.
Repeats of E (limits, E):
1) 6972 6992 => 6267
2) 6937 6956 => 6124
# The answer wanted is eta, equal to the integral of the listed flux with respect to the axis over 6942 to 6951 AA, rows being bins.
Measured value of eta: 46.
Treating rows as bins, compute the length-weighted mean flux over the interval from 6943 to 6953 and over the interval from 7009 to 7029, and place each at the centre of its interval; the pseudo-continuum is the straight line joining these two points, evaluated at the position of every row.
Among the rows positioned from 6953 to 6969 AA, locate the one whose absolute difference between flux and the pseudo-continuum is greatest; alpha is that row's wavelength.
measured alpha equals 6957.05 AA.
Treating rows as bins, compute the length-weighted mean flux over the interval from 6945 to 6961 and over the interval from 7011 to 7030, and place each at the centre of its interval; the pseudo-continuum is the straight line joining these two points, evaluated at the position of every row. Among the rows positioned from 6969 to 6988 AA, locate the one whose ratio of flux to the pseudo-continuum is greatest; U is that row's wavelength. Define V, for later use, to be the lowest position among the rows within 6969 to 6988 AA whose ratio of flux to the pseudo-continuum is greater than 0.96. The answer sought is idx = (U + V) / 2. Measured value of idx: 6978.7 AA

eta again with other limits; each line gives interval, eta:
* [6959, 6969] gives 53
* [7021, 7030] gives 40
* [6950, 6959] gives 48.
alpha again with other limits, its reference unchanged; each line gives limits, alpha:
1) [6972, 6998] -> 6989.16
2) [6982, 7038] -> 7008.50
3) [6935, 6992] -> 6950.65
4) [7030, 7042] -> 7034.37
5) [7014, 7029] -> 7026.28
